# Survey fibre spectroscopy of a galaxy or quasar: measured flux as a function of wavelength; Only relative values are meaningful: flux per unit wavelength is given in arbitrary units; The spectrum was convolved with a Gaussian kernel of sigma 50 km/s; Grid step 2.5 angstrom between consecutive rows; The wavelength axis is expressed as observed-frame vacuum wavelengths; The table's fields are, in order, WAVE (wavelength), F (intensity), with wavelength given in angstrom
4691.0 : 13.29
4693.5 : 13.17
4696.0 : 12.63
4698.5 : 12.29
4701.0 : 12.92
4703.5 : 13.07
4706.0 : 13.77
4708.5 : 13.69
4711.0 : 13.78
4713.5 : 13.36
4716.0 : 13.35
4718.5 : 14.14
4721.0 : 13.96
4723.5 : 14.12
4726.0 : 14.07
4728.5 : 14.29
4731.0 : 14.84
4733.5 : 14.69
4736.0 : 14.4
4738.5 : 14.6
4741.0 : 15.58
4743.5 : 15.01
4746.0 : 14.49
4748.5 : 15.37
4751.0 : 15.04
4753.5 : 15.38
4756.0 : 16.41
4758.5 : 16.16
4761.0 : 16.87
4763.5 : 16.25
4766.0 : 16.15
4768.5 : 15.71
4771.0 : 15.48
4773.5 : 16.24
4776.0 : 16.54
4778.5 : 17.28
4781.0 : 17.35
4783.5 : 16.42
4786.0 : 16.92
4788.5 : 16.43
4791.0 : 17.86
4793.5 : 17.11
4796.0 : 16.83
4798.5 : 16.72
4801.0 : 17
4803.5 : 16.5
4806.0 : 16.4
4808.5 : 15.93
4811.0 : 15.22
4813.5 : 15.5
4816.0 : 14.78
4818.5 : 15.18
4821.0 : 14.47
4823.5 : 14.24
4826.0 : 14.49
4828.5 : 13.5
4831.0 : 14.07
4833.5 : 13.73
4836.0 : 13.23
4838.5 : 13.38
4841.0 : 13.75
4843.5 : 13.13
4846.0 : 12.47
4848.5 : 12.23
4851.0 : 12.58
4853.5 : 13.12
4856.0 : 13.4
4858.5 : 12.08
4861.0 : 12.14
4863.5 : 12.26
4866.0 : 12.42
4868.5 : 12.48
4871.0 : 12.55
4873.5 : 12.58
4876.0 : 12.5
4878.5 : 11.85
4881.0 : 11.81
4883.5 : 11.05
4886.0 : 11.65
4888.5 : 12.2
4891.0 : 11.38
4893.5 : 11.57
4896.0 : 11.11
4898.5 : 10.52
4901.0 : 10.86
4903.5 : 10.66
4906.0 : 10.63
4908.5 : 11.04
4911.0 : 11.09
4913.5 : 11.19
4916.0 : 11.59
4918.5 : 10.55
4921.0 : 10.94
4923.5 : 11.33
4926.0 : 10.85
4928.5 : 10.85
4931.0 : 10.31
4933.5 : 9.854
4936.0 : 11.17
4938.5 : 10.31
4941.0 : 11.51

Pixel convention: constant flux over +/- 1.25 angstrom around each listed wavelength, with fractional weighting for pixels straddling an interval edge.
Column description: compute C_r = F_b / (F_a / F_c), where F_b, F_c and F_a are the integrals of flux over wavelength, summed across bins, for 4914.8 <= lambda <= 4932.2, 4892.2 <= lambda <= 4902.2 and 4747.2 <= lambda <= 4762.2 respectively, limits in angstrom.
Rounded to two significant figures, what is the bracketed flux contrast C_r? 88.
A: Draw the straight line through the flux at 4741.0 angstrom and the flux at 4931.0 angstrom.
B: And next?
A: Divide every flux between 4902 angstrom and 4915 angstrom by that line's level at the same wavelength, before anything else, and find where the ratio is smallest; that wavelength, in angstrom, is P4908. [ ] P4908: 4903.5 angstrom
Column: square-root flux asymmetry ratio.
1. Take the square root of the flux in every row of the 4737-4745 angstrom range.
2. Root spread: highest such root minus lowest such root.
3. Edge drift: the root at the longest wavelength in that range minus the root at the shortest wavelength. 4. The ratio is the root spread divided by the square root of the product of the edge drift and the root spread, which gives 1.5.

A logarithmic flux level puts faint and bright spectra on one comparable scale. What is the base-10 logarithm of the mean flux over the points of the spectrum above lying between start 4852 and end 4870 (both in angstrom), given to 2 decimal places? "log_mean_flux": 1.10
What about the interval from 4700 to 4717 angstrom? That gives 1.13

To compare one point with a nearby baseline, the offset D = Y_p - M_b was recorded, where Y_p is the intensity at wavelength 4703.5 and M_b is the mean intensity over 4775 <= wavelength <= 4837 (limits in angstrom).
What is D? -2.7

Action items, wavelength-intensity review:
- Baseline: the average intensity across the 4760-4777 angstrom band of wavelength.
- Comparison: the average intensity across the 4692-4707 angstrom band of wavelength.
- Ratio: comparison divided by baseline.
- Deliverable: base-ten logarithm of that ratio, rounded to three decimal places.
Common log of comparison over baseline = -0.096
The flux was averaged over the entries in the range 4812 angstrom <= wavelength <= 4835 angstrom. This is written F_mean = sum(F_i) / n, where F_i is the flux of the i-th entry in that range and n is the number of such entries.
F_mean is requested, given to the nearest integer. 14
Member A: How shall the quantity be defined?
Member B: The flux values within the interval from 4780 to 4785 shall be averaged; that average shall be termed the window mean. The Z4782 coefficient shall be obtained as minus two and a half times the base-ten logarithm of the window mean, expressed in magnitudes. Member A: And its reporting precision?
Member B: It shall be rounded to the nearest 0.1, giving -3.1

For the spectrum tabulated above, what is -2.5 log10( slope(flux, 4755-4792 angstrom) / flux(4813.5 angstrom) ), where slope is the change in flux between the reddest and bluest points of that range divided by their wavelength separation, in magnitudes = 6.43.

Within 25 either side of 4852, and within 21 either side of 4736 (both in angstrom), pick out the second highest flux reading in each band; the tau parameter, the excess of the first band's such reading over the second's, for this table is -2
